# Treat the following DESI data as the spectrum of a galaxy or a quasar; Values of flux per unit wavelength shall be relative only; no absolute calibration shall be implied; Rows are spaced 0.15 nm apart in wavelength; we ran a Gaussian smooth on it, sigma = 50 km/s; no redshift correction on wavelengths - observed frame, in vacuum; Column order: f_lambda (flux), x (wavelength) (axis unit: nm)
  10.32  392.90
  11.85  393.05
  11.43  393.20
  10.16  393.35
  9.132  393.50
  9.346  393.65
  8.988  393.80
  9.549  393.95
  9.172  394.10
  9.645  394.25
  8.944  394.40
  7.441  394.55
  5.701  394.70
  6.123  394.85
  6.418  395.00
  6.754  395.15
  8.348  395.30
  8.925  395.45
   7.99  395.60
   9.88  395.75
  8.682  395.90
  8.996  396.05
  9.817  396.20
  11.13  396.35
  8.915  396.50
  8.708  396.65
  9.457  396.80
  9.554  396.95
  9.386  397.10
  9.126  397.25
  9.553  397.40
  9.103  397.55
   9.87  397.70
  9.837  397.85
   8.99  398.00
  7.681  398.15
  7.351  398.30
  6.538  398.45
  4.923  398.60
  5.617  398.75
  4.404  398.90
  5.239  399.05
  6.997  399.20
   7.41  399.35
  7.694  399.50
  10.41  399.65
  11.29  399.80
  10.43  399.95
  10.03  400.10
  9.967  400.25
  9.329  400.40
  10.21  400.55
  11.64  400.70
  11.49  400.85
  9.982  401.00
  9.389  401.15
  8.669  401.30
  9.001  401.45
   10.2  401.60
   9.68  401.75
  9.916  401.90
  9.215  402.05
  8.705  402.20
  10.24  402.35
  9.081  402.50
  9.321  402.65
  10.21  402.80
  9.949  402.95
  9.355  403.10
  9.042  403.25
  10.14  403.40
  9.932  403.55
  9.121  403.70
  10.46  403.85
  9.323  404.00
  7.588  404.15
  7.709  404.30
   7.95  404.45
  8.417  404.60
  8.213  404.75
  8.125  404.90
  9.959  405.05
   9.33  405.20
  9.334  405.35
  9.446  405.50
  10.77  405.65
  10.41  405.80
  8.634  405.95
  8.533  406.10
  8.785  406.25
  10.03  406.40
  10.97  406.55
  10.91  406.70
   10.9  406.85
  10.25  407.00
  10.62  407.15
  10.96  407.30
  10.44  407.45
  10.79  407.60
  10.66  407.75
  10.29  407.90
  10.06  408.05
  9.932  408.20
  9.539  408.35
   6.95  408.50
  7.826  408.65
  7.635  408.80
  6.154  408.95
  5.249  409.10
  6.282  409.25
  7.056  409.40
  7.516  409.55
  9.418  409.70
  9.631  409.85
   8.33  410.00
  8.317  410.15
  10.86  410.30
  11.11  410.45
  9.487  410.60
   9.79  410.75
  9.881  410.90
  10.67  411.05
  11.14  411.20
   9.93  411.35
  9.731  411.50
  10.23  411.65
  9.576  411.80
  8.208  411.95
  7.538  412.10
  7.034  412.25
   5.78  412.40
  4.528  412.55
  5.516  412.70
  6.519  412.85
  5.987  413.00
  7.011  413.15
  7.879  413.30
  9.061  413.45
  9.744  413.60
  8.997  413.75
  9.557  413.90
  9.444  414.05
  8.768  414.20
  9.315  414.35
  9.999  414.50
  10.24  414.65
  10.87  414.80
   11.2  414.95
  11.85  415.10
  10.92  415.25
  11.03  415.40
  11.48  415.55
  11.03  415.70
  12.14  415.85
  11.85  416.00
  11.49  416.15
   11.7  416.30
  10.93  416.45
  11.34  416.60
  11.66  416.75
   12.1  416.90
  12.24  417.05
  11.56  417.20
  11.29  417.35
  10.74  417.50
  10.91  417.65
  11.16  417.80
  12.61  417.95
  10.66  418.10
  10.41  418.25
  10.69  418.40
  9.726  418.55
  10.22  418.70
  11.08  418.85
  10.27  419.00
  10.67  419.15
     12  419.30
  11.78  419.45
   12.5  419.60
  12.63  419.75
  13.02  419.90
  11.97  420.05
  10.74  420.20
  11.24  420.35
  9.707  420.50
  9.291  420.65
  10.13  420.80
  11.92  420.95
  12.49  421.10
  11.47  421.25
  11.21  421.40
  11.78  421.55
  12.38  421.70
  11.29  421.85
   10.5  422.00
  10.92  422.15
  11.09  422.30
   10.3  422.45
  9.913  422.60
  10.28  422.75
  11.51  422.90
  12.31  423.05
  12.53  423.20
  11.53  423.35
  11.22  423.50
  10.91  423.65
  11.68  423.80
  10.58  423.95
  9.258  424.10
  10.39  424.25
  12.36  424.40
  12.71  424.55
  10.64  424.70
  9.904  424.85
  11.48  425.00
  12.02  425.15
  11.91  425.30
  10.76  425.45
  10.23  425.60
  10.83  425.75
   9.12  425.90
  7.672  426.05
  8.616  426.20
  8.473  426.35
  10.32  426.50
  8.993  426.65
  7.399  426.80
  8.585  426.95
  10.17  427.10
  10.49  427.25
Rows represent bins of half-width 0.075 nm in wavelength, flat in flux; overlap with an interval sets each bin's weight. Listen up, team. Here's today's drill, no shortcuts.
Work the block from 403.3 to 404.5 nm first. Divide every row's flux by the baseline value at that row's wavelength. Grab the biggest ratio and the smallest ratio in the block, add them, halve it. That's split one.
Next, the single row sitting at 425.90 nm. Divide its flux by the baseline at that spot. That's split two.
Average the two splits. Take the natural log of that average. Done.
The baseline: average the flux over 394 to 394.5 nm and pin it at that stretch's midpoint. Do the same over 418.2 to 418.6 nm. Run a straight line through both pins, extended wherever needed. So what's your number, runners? -0.11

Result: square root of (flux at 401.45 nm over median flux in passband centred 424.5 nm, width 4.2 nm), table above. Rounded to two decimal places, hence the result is 0.92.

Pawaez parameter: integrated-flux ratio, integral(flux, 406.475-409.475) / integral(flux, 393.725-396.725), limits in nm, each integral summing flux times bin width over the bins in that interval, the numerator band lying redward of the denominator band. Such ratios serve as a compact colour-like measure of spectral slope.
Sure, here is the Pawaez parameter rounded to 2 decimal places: 1.08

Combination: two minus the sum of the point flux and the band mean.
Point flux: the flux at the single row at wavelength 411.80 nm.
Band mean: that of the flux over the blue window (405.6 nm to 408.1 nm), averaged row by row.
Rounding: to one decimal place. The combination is -17.8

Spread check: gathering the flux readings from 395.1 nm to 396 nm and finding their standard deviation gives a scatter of 1.0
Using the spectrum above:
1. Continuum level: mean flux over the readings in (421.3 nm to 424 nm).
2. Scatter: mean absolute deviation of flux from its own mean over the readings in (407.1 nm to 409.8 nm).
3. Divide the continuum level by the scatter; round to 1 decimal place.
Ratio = 6.6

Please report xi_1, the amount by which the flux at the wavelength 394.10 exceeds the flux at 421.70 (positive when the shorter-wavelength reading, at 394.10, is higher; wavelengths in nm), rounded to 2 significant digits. -3.2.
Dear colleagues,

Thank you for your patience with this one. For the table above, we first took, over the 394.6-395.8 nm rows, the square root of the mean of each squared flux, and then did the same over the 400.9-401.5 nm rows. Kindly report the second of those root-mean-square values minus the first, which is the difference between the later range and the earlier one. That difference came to 1.6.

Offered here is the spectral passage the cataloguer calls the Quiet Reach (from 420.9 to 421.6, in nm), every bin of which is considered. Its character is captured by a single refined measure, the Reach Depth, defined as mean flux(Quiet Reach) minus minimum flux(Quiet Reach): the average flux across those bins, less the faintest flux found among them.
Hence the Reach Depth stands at 0.56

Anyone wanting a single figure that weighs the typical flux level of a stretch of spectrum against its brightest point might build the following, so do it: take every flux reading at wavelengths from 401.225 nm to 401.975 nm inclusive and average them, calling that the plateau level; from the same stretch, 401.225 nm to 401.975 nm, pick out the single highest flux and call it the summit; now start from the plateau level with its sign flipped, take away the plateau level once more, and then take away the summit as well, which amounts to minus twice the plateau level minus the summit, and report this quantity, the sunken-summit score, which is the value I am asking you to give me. -29.2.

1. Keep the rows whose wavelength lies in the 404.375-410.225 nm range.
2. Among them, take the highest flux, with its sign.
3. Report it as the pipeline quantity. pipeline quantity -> 10.97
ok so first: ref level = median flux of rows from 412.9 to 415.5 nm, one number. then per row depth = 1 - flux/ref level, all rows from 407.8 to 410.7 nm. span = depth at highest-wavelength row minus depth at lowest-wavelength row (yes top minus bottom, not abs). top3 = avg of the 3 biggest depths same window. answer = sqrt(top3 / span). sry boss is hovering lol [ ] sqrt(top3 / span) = 2.1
